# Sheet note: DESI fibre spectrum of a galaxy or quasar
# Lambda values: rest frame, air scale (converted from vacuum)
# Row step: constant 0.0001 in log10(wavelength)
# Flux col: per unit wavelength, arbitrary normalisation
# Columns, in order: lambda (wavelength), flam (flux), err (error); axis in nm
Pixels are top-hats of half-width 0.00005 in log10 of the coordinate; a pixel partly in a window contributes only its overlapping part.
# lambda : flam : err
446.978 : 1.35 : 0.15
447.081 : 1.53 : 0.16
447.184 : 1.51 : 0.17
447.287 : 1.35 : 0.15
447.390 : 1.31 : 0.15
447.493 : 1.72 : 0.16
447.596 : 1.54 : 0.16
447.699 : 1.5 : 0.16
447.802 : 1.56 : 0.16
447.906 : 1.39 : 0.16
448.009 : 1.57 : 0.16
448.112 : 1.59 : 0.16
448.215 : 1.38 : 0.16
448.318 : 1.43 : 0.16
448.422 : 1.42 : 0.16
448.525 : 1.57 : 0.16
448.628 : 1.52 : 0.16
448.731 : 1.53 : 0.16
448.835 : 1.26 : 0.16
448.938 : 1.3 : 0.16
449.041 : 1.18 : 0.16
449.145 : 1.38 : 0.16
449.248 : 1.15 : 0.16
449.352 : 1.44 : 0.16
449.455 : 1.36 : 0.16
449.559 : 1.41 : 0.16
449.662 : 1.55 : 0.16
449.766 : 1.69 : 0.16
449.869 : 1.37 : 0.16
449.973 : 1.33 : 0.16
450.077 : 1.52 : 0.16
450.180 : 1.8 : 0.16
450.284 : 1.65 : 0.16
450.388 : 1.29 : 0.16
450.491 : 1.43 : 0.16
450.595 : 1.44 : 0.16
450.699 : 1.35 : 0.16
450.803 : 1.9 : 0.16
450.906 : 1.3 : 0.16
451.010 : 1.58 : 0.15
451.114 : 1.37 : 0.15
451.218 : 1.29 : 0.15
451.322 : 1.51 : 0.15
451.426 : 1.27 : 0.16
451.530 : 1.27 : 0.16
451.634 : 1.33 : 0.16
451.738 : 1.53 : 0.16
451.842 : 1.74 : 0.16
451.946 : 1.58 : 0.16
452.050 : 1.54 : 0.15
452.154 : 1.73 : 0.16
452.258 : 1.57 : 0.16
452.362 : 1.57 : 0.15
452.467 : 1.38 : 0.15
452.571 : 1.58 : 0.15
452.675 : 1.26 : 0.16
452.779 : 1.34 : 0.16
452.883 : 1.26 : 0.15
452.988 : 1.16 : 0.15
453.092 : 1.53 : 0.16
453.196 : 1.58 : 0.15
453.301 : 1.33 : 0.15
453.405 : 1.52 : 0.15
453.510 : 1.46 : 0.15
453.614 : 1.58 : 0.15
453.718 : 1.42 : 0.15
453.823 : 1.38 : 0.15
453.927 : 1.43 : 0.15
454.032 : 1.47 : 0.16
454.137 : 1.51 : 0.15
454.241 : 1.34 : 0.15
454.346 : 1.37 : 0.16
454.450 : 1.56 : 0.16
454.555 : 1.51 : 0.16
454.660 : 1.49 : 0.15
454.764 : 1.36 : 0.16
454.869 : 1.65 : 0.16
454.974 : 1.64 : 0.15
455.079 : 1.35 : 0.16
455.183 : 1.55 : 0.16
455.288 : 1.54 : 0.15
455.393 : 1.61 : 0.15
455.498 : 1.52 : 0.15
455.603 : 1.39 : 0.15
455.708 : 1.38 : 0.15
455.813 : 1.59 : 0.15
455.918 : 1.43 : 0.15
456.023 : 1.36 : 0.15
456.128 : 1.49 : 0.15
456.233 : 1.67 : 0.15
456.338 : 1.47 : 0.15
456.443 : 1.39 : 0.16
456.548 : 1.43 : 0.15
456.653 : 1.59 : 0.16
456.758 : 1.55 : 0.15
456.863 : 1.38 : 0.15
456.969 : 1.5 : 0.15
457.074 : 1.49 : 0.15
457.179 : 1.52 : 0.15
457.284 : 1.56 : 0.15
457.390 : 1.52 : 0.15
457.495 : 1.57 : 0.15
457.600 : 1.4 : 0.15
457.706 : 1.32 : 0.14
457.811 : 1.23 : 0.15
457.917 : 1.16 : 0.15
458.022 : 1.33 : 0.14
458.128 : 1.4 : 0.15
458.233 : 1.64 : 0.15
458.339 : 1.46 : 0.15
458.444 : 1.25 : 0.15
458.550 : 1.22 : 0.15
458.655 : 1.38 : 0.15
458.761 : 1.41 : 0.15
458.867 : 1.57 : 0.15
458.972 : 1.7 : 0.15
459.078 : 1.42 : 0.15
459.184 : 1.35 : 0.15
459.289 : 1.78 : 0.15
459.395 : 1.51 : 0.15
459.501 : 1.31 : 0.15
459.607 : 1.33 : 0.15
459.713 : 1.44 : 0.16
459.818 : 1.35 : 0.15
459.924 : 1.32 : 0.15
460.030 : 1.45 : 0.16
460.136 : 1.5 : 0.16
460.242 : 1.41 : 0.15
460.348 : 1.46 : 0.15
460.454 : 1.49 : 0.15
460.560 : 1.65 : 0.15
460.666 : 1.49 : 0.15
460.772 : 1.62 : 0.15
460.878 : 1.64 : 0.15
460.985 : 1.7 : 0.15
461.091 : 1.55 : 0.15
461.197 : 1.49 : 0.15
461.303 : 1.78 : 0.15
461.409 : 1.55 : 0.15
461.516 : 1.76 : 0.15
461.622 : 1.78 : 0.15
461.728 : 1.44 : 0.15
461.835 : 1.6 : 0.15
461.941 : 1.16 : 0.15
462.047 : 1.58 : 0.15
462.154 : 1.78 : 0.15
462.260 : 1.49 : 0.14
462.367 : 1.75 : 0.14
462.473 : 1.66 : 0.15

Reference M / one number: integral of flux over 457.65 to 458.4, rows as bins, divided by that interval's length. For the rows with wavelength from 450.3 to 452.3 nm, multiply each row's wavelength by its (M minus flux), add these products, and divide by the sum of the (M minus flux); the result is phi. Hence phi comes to 451.62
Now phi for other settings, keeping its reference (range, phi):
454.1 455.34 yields 454.81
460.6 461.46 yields 461.05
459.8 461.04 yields 460.66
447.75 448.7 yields 448.21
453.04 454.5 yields 453.68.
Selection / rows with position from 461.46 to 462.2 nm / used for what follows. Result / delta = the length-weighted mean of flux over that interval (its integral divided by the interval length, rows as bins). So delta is 1.58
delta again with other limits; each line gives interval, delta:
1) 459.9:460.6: 1.47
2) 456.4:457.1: 1.48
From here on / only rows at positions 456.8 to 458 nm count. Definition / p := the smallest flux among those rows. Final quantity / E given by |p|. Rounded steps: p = 1.16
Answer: 1.16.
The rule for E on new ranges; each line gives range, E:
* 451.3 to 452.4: 1.27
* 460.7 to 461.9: 1.44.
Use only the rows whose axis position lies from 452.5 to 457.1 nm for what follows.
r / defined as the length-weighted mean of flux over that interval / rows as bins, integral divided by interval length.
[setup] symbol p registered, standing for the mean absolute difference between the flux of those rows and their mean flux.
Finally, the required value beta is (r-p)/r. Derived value 0.936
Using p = 0.094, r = 1.46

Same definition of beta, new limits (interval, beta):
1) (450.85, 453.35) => 0.899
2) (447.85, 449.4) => 0.923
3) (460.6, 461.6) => 0.945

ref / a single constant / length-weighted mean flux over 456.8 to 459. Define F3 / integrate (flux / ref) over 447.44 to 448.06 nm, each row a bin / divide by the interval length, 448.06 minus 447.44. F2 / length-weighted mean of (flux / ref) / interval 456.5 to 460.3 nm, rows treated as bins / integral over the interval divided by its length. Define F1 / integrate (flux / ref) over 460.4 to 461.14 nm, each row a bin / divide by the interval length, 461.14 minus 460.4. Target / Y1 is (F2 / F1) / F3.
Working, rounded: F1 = 1.12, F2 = 1.01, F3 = 1.08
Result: 0.83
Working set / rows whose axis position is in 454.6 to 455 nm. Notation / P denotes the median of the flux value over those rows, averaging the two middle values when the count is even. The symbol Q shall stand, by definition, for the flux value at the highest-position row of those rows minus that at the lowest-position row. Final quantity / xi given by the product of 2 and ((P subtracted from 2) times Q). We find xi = 0.13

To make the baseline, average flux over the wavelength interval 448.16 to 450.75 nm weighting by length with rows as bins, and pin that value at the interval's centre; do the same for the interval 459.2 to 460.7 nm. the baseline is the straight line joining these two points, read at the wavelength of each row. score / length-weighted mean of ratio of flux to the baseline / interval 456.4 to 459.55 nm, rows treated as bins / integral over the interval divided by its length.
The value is 0.99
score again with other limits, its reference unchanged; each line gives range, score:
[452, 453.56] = 1.01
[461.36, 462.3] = 1.07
